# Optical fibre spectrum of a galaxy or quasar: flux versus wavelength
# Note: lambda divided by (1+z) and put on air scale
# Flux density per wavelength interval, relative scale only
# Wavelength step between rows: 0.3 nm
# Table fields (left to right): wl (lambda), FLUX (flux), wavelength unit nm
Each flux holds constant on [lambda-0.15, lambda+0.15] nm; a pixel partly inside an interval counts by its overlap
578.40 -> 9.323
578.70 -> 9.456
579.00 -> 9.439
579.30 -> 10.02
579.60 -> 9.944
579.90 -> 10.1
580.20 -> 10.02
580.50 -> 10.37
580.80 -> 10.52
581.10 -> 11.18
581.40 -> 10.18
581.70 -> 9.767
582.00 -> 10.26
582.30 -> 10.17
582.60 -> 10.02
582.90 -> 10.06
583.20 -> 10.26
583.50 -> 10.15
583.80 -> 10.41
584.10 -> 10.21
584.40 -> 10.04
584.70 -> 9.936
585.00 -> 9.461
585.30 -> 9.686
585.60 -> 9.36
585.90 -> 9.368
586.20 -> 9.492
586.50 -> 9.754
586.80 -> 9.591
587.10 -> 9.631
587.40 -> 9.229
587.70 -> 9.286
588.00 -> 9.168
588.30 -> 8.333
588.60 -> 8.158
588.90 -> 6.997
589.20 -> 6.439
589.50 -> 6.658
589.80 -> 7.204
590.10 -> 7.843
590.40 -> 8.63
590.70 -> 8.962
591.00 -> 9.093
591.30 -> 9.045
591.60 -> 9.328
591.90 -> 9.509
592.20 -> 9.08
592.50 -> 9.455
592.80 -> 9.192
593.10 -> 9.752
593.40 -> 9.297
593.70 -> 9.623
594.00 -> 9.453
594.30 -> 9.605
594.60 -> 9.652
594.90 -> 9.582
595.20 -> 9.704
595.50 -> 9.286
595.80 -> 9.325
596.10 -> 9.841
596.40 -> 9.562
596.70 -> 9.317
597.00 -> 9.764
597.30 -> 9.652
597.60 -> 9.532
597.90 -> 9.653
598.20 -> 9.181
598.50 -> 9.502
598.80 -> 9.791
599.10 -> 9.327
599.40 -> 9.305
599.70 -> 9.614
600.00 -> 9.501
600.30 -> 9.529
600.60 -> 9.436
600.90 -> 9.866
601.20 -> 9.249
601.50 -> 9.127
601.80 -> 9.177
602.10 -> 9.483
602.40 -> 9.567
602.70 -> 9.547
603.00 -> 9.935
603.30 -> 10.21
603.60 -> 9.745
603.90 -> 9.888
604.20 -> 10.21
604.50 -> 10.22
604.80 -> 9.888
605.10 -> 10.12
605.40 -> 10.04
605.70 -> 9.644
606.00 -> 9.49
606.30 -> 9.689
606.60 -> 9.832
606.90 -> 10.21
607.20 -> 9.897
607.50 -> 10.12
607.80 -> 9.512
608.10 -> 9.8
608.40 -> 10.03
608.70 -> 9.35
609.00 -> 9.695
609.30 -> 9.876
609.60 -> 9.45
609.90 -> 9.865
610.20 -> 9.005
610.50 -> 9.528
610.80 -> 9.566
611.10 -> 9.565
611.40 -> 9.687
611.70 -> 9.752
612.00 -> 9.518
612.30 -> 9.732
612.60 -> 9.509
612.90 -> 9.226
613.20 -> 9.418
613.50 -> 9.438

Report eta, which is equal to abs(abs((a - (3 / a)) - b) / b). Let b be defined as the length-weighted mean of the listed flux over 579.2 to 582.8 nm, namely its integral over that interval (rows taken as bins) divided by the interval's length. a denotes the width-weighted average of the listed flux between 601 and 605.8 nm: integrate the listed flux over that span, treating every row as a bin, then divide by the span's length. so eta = 0.075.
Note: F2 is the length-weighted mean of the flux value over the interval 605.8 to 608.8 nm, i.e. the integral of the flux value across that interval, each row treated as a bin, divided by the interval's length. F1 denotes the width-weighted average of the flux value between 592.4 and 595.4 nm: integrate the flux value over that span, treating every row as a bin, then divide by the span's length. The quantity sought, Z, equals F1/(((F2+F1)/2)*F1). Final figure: 0.103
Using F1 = 9.5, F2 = 9.8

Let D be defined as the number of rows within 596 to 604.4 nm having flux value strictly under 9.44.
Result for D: 8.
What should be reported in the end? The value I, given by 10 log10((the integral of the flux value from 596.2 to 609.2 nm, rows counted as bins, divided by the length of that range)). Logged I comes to 9.86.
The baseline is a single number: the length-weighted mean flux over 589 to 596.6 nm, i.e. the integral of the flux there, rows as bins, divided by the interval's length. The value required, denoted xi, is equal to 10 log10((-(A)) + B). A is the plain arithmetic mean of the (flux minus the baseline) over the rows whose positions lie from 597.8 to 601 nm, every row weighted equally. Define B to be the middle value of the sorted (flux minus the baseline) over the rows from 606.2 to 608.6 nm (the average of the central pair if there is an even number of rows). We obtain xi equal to -5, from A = 0.5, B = 0.87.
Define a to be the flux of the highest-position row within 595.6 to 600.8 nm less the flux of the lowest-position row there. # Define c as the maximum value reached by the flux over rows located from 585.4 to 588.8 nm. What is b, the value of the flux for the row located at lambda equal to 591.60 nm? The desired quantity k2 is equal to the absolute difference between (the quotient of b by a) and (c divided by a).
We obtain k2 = 3.8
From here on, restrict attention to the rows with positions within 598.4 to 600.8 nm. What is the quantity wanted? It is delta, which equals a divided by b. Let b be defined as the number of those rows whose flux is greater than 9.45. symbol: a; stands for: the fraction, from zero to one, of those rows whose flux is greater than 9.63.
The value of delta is 0.025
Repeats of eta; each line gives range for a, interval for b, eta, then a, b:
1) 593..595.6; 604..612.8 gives 0.053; 9.55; 9.75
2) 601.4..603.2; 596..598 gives 0.044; 9.50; 9.61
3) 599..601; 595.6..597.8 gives 0.039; 9.51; 9.57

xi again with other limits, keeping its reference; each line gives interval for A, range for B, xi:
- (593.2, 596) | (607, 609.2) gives -5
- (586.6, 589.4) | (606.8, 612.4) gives 1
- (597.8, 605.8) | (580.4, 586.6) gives -4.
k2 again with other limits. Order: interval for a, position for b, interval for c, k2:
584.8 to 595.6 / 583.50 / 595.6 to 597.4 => 1.8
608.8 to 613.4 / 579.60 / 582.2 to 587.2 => 1.7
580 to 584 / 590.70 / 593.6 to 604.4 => 3.2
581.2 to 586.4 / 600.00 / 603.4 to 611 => 1.0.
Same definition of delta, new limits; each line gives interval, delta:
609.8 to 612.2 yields 0.054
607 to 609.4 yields 0.107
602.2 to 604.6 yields 0.094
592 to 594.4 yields 0.025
